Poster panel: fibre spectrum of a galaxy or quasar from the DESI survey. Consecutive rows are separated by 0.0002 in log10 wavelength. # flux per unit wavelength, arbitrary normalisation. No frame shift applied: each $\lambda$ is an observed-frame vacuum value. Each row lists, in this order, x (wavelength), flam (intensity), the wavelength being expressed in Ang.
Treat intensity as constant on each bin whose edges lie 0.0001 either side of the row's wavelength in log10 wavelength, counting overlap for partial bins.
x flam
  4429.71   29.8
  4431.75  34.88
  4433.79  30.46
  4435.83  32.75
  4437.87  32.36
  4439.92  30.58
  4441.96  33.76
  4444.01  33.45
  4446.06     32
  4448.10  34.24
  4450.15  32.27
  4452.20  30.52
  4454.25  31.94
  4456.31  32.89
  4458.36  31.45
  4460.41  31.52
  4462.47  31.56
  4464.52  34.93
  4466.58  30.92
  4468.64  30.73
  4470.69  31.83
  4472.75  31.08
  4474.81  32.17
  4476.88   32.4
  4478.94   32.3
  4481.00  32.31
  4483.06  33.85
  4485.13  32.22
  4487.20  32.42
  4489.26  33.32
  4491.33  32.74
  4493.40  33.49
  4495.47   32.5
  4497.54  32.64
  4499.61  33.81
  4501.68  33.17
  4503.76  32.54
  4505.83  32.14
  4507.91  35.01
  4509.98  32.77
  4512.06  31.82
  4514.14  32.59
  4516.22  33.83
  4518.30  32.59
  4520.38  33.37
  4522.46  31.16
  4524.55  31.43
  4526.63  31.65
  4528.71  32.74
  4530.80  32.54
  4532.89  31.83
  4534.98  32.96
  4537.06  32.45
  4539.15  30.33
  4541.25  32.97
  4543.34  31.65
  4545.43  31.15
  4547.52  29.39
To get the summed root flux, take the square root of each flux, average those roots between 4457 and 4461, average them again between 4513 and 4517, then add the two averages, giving 11.4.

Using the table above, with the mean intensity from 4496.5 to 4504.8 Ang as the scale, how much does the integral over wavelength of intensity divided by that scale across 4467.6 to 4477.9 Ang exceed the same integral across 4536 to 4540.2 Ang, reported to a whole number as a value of 6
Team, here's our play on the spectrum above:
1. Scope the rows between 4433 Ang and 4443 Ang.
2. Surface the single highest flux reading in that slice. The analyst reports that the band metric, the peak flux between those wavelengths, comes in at 33.76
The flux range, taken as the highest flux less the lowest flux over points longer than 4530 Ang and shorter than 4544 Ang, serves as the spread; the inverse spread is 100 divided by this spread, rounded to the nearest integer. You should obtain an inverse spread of 38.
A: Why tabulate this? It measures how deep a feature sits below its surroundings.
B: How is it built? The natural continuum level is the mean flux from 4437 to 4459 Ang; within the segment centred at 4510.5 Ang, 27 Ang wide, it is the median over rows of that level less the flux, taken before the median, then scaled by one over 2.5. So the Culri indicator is -0.13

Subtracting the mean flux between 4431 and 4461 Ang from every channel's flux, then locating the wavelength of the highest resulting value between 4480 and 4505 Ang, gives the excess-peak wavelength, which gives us 4483.06 Ang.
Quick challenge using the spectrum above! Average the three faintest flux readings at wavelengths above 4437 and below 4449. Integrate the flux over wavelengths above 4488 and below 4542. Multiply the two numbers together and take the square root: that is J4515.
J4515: 236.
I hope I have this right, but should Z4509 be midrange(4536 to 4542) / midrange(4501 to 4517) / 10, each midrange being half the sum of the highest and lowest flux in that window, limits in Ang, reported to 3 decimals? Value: 0.095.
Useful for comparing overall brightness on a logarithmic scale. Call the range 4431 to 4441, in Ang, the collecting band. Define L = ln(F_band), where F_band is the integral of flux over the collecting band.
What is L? 5.8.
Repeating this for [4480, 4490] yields 5.8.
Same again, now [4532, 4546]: 6.1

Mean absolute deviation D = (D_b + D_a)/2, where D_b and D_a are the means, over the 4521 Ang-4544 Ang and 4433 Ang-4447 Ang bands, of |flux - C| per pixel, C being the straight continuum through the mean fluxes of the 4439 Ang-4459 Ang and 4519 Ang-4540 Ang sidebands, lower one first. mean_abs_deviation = 0.85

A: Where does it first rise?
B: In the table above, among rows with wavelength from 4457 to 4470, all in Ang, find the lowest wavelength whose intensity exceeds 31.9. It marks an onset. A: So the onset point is 4464.52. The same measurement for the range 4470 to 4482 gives 4474.81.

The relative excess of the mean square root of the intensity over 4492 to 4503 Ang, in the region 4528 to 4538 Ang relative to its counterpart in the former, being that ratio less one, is -0.009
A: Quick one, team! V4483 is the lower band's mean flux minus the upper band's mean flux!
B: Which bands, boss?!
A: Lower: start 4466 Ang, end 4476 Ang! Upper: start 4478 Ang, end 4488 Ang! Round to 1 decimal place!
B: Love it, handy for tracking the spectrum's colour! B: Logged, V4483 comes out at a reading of -1.3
